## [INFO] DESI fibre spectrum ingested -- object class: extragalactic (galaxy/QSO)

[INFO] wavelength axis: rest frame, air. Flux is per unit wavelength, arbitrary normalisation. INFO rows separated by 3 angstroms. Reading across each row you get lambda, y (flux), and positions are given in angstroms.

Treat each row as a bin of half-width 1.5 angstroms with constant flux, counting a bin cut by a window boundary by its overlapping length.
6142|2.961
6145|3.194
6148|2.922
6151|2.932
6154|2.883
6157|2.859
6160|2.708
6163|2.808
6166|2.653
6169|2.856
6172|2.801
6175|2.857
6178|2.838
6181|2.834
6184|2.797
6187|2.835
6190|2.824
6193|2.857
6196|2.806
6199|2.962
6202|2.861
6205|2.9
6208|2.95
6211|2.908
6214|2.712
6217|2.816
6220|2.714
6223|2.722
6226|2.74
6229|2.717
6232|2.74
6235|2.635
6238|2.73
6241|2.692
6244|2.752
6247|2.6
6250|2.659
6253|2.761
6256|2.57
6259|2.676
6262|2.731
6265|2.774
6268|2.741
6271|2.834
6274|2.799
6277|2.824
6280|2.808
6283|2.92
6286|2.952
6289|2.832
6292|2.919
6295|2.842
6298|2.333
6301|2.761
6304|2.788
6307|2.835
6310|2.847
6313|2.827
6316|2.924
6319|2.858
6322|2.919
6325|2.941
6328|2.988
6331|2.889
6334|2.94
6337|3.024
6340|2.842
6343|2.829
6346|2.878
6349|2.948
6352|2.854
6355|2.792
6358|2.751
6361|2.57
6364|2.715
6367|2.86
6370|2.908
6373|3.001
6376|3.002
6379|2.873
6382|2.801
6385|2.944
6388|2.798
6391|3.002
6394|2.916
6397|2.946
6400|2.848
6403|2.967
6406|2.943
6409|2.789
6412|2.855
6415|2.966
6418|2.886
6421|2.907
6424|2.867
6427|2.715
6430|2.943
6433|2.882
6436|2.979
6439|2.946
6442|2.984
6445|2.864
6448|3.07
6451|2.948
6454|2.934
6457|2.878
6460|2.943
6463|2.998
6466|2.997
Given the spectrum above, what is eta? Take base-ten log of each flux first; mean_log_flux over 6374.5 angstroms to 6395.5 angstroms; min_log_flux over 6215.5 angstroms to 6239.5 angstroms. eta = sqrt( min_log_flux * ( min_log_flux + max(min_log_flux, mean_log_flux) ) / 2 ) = 0.431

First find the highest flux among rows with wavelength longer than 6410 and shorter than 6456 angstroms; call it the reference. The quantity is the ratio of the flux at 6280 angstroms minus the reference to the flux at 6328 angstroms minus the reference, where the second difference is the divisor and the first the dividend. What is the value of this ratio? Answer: 3.2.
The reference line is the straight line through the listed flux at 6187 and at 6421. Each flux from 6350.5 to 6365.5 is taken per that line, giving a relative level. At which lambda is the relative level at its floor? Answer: 6361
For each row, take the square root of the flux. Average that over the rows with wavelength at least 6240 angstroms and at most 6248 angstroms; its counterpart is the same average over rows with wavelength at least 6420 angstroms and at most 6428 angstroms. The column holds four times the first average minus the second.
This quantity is 4.87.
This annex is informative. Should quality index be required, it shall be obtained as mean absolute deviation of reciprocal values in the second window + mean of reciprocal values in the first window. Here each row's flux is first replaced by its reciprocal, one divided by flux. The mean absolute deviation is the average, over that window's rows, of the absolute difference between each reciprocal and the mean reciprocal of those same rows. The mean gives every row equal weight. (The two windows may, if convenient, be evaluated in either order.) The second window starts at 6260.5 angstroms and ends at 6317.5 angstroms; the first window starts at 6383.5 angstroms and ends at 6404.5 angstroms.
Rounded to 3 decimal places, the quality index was 0.353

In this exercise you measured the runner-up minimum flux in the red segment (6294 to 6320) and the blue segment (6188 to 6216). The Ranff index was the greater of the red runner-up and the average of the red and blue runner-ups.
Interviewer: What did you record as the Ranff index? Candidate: 2.78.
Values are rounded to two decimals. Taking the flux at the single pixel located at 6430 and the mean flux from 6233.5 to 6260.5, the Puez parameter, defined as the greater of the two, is 2.94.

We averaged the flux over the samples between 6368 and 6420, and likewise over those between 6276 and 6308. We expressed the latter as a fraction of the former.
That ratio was 0.963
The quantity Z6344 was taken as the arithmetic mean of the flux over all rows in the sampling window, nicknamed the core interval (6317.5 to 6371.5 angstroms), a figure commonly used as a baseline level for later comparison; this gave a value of 2.86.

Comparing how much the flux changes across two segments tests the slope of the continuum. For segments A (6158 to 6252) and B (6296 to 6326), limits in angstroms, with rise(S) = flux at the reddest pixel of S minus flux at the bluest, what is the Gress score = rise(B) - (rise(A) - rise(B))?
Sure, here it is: 1.3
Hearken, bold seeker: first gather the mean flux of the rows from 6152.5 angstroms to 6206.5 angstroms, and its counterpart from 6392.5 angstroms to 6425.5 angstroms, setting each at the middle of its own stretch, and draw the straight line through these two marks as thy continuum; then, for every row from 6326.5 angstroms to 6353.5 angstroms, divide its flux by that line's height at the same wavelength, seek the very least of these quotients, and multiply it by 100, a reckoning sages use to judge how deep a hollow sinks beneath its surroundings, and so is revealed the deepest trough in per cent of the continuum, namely 98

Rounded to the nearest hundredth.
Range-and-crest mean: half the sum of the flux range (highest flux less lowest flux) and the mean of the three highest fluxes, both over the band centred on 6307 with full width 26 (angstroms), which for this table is 1.73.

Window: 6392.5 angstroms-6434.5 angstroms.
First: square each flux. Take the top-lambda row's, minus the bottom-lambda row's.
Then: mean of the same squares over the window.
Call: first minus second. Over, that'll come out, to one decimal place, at -8.5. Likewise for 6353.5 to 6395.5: -7.4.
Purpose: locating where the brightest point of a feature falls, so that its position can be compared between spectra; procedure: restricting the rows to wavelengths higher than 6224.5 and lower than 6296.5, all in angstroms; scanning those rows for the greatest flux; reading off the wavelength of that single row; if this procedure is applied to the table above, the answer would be 6286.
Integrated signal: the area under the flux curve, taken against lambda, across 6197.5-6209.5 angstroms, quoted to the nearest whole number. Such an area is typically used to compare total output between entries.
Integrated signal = 35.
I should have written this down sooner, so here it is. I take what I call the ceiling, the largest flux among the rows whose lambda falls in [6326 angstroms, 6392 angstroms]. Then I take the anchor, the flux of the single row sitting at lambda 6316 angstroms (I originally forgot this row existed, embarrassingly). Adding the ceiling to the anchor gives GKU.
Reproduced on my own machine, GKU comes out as 5.95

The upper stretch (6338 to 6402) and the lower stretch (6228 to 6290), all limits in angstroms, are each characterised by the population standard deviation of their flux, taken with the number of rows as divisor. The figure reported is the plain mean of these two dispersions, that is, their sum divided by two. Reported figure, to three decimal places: 0.098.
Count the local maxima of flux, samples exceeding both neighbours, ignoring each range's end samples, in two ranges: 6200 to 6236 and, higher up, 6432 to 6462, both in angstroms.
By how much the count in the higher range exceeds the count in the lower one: -1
